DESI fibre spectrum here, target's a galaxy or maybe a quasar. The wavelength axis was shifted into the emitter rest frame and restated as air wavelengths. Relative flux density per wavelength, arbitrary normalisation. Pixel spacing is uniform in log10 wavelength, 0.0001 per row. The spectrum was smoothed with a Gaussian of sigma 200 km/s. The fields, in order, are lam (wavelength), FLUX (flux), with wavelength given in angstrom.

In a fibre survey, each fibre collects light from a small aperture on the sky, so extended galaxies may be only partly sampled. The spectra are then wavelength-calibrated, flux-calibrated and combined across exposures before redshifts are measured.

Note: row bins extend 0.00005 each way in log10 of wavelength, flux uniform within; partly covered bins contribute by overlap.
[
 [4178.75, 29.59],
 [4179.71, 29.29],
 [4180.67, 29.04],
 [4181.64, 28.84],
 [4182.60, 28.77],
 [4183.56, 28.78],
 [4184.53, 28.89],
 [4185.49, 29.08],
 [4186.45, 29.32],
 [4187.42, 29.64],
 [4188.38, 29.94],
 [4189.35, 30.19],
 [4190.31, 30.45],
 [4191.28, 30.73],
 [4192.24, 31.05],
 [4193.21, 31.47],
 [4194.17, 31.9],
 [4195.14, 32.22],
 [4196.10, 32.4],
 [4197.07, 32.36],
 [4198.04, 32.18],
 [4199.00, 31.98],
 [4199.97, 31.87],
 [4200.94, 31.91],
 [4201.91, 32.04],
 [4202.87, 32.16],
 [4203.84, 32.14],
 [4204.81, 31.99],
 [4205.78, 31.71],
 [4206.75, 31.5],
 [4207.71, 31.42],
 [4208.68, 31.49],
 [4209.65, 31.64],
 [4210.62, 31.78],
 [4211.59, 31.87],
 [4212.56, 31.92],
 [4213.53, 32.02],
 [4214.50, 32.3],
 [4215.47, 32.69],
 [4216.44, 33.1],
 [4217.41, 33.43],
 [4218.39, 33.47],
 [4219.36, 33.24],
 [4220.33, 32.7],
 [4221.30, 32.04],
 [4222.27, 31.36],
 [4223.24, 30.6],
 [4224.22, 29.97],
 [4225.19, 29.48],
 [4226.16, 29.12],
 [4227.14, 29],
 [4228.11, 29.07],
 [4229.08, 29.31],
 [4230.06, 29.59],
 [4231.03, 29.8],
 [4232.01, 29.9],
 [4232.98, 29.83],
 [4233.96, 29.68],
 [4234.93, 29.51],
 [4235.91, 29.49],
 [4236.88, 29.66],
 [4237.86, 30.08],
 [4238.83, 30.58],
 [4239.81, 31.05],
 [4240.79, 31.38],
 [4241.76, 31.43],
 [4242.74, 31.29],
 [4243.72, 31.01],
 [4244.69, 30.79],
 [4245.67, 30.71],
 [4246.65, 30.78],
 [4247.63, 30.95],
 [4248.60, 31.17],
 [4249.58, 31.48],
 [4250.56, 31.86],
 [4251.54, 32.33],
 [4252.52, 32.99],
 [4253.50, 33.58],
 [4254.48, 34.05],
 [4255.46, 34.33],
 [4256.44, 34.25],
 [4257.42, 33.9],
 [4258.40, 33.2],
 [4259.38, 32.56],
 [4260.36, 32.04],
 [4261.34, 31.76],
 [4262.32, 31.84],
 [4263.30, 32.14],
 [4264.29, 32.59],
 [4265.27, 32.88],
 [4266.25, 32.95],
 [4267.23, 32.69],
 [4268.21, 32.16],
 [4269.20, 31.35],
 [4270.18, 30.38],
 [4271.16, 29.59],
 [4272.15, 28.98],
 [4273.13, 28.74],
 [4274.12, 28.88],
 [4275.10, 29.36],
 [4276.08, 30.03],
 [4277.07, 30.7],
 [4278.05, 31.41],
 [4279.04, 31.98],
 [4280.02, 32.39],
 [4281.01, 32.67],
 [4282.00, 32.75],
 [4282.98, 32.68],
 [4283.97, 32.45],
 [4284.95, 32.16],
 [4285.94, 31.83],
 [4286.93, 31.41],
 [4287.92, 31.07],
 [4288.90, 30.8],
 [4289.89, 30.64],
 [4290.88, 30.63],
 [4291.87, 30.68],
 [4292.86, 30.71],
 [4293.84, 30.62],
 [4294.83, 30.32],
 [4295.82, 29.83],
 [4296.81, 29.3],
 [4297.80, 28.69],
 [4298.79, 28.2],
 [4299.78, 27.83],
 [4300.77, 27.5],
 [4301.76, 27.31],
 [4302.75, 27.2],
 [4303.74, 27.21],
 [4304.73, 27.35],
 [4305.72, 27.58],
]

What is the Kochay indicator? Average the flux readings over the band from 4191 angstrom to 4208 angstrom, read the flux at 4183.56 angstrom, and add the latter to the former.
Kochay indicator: 60.6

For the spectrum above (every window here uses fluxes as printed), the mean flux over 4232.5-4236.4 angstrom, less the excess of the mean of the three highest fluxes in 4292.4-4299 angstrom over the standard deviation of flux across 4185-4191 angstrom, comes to -0.4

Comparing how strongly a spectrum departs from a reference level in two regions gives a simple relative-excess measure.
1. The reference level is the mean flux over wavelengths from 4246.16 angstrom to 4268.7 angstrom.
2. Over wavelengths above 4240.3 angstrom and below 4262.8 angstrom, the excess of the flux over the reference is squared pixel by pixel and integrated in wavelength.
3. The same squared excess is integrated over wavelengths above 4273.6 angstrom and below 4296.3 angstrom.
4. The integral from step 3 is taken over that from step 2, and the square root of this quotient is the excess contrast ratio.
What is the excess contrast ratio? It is 1.4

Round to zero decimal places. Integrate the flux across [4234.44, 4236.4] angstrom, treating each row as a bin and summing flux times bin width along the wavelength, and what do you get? 58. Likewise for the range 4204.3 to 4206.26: 62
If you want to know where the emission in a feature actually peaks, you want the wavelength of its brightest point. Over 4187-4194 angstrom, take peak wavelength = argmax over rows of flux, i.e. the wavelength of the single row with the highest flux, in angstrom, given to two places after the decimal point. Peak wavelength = 4193.21 angstrom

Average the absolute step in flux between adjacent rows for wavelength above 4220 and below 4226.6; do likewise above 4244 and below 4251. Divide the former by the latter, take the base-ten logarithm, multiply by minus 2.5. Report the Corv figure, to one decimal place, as -1.2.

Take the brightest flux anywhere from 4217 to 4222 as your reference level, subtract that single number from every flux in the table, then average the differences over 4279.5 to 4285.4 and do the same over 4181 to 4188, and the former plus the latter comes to -5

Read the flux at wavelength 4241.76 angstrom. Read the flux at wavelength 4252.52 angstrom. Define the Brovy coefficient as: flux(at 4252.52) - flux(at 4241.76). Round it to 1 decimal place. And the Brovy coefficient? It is 1.6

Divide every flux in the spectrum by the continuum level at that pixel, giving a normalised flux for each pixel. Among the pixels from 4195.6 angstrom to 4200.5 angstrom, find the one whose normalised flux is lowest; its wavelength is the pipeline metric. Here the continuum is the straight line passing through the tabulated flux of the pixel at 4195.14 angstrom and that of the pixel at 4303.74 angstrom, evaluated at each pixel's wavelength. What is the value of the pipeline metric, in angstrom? 4199.97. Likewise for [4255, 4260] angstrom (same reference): 4259.38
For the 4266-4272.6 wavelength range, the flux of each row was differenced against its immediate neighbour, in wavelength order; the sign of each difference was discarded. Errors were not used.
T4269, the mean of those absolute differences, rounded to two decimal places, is 0.66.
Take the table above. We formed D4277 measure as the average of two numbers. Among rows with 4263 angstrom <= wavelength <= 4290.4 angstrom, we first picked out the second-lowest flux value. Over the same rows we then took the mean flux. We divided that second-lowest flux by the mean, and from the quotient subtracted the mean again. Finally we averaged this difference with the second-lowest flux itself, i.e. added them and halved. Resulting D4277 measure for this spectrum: -0.77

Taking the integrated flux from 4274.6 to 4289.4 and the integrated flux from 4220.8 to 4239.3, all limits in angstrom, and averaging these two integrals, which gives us 510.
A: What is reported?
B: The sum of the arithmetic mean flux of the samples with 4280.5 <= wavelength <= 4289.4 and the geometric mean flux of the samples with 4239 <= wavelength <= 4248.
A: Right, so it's 63.0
